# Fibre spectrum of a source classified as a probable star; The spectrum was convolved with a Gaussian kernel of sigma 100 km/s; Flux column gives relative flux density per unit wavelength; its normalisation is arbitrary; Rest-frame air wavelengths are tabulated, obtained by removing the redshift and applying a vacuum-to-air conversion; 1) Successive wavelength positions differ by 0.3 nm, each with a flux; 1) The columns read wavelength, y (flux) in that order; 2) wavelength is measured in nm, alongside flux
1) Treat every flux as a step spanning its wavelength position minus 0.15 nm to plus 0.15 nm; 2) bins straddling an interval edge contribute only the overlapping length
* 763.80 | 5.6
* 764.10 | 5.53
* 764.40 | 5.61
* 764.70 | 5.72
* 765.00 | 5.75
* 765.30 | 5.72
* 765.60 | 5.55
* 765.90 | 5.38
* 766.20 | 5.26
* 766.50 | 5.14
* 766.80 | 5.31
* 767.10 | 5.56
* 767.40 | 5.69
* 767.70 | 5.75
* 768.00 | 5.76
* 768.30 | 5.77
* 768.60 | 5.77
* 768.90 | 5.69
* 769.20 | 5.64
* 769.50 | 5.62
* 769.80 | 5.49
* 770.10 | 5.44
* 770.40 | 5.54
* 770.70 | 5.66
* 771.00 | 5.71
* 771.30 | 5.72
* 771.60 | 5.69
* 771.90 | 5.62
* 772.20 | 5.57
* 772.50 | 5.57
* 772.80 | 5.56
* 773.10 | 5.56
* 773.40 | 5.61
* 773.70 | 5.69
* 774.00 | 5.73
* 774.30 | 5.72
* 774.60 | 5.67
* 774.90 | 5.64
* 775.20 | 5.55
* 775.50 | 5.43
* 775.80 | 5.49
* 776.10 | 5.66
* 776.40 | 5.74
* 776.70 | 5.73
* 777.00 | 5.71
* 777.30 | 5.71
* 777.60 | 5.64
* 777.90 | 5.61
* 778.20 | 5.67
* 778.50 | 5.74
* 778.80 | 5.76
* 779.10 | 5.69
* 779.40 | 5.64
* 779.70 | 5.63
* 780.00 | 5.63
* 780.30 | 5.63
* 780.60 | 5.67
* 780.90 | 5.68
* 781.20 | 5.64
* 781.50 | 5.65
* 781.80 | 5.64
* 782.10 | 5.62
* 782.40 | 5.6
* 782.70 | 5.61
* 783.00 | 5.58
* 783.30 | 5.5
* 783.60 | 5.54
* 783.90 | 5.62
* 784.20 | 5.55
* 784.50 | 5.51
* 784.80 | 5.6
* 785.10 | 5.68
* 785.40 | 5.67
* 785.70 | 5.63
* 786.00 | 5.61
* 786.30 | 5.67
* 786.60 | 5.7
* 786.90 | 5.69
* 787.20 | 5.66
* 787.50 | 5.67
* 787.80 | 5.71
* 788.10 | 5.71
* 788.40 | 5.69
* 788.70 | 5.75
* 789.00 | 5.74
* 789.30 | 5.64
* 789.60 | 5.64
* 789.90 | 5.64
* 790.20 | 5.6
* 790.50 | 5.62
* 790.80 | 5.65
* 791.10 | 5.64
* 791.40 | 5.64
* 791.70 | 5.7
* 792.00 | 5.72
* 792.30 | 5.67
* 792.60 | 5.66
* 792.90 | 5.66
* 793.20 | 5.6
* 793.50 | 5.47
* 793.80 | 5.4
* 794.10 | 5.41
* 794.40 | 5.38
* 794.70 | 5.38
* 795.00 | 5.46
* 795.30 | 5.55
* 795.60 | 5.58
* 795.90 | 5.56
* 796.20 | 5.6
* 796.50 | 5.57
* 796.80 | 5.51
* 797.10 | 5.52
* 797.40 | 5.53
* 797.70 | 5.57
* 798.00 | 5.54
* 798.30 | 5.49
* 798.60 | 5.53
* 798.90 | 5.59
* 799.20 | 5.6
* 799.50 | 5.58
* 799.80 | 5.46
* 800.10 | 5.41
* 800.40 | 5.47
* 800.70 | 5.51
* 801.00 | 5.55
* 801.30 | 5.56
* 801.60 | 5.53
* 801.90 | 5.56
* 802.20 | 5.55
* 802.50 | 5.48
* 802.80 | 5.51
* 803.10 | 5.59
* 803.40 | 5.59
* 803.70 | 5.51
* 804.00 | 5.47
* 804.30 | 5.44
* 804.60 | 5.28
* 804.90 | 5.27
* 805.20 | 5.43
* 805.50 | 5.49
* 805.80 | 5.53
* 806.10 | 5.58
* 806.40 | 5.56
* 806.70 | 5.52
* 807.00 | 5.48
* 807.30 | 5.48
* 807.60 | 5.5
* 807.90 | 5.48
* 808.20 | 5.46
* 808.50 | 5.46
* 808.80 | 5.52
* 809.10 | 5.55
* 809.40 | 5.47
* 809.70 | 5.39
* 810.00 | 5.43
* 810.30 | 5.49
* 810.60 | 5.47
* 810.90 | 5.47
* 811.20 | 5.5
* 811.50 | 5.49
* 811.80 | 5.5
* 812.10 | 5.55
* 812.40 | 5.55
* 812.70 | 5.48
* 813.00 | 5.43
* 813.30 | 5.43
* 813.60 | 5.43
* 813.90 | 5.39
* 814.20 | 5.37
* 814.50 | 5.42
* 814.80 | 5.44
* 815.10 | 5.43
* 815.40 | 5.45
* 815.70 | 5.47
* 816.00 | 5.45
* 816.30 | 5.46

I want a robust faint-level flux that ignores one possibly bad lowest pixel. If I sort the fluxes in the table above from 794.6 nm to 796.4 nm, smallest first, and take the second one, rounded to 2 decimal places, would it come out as 5.46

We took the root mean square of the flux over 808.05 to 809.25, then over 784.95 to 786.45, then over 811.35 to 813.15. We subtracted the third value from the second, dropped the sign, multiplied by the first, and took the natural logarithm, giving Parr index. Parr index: -0.18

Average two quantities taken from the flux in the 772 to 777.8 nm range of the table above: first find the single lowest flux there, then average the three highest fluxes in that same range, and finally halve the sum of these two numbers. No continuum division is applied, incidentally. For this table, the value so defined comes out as 5.58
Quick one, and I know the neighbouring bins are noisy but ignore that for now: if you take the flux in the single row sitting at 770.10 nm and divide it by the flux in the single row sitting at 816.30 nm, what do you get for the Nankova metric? 1.00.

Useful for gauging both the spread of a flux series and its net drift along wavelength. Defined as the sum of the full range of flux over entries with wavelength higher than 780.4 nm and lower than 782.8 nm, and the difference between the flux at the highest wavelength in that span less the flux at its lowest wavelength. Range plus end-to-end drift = 0.02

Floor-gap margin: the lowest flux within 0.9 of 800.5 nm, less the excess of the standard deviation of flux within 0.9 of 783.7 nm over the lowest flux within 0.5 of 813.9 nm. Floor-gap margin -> 10.7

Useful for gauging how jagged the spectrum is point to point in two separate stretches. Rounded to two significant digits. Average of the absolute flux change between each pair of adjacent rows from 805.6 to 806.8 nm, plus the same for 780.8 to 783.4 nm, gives 0.064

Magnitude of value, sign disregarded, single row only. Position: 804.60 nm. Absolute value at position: 5.28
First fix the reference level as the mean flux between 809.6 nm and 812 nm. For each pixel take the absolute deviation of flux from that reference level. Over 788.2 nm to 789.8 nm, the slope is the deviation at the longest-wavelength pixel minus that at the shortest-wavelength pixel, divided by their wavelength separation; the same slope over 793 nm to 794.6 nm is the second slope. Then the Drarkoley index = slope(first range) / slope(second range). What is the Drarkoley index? 1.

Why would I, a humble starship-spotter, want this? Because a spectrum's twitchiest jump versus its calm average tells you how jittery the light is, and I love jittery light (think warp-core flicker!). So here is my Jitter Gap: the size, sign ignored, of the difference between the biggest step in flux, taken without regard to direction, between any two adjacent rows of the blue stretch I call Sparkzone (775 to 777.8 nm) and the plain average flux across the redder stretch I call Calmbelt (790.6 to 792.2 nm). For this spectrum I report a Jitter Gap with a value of 5.50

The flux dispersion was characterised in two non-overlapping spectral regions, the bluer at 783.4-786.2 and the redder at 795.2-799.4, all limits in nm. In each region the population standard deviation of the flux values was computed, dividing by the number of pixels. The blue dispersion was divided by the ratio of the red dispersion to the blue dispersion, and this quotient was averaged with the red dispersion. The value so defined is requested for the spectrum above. 0.062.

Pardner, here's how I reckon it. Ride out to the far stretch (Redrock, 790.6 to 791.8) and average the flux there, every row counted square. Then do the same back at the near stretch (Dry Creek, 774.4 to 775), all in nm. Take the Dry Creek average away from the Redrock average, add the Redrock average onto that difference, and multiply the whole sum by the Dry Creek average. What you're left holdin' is 32.0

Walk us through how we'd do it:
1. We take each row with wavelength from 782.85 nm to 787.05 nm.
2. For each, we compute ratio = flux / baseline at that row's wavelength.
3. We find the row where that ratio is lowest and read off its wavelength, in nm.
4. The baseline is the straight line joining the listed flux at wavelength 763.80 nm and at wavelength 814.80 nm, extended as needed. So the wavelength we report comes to 783.30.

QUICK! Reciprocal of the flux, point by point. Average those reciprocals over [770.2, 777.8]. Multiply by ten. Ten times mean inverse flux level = 1.77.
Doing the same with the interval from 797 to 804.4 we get 1.81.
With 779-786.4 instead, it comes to 1.78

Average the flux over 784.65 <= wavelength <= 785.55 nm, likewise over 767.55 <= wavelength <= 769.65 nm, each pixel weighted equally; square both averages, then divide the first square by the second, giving 0.98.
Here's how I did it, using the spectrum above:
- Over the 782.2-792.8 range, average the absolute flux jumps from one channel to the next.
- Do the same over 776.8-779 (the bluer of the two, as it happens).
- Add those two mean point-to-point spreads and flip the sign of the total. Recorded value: -0.077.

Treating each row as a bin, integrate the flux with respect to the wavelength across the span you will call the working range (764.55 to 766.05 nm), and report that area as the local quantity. 8.4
